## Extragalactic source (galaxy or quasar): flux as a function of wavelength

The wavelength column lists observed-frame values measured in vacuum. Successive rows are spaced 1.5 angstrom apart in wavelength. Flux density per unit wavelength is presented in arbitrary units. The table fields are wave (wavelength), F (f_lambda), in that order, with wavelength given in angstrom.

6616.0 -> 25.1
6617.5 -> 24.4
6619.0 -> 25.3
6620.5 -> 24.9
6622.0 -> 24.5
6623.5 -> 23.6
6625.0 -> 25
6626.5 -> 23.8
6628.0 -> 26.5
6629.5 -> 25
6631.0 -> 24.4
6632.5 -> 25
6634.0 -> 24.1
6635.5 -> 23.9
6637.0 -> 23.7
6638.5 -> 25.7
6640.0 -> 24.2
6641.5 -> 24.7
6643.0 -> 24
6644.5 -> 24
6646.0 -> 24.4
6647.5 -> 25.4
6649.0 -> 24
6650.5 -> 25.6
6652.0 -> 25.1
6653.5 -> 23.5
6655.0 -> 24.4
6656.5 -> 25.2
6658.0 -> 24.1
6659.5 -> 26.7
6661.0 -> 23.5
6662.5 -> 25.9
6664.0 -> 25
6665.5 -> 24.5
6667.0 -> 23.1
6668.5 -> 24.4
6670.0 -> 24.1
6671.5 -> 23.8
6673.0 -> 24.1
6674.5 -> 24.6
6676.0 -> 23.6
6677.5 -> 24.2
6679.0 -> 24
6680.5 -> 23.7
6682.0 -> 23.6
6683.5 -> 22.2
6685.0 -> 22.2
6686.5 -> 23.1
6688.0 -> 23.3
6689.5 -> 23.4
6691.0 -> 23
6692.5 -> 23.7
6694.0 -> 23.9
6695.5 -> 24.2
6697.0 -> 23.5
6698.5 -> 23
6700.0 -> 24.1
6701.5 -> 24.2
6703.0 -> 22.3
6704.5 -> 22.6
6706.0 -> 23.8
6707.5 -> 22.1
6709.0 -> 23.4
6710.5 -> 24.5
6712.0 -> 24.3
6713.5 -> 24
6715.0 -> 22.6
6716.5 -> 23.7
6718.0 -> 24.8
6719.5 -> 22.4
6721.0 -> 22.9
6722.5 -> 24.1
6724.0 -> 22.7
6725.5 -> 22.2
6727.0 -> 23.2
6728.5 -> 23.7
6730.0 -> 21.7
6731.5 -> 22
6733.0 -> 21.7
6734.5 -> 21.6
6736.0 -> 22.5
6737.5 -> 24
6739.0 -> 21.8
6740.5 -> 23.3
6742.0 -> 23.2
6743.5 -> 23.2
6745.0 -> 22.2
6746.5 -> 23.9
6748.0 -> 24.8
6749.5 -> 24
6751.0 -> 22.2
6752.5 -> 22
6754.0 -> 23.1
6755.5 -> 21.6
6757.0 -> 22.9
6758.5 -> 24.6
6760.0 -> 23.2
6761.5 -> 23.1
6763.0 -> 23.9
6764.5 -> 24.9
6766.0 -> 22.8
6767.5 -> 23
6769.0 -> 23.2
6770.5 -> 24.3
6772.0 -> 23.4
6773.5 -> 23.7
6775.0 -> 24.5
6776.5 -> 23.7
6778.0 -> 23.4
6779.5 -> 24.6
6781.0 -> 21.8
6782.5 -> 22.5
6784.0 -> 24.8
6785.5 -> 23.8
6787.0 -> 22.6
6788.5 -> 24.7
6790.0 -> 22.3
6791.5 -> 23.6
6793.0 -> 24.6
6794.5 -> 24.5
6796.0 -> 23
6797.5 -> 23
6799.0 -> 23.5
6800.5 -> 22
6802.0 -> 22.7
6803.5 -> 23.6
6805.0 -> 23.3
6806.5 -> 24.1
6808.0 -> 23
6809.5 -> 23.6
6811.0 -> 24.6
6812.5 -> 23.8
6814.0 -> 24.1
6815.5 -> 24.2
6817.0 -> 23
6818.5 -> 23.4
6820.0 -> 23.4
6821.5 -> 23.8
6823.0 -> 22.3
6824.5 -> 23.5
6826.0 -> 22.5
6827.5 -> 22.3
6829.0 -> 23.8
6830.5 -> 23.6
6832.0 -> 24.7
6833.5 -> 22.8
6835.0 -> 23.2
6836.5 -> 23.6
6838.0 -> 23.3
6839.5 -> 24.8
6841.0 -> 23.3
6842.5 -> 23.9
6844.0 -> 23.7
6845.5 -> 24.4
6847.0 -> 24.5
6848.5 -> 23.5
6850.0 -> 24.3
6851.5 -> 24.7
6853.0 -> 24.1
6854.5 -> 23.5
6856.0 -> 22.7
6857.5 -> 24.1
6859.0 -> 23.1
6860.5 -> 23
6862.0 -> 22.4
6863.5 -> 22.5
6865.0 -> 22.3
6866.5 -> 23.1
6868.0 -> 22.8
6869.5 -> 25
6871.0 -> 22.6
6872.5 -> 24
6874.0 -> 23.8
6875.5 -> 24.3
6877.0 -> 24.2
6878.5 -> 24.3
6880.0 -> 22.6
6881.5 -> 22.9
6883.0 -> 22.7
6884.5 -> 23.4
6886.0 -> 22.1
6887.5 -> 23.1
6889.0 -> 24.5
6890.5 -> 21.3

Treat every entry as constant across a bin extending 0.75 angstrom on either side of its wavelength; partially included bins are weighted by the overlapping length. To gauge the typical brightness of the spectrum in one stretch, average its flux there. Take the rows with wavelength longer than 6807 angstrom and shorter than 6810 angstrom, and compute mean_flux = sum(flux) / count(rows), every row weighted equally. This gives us 23.3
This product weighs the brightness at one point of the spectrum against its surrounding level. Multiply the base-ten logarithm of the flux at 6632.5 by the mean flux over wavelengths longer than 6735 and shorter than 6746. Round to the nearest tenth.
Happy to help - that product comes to 32.0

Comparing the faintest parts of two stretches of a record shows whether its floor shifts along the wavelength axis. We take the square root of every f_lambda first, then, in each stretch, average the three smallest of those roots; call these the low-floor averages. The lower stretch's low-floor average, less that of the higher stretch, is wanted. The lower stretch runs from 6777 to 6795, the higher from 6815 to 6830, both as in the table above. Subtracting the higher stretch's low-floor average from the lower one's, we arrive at -0.018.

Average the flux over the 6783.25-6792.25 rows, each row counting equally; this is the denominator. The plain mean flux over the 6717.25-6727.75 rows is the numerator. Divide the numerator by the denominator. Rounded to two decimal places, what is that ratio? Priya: 0.98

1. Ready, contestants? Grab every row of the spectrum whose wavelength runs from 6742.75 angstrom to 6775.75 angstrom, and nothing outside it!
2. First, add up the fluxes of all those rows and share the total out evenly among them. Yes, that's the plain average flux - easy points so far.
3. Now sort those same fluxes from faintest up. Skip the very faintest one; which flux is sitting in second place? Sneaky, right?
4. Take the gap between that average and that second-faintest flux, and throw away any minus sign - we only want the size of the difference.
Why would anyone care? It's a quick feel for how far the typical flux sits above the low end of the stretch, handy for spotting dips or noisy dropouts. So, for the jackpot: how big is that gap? 1.39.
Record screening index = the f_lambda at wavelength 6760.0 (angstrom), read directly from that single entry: 23.2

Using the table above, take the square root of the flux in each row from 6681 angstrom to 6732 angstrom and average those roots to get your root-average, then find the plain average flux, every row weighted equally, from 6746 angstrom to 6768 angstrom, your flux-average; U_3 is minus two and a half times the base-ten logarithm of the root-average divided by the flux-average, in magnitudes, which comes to 1.71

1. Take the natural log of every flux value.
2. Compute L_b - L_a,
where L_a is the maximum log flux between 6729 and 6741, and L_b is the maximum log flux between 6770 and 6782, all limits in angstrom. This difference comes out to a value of 0.02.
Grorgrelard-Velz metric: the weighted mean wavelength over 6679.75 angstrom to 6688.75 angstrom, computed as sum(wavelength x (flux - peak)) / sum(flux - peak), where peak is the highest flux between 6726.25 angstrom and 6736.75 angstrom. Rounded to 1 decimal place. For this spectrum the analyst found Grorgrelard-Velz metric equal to 6684.9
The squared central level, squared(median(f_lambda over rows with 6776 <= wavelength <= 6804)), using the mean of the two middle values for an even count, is 552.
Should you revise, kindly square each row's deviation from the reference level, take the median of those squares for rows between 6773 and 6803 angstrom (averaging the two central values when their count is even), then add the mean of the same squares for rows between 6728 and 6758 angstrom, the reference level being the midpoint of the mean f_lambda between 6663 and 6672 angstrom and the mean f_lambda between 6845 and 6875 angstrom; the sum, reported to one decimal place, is 2.7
